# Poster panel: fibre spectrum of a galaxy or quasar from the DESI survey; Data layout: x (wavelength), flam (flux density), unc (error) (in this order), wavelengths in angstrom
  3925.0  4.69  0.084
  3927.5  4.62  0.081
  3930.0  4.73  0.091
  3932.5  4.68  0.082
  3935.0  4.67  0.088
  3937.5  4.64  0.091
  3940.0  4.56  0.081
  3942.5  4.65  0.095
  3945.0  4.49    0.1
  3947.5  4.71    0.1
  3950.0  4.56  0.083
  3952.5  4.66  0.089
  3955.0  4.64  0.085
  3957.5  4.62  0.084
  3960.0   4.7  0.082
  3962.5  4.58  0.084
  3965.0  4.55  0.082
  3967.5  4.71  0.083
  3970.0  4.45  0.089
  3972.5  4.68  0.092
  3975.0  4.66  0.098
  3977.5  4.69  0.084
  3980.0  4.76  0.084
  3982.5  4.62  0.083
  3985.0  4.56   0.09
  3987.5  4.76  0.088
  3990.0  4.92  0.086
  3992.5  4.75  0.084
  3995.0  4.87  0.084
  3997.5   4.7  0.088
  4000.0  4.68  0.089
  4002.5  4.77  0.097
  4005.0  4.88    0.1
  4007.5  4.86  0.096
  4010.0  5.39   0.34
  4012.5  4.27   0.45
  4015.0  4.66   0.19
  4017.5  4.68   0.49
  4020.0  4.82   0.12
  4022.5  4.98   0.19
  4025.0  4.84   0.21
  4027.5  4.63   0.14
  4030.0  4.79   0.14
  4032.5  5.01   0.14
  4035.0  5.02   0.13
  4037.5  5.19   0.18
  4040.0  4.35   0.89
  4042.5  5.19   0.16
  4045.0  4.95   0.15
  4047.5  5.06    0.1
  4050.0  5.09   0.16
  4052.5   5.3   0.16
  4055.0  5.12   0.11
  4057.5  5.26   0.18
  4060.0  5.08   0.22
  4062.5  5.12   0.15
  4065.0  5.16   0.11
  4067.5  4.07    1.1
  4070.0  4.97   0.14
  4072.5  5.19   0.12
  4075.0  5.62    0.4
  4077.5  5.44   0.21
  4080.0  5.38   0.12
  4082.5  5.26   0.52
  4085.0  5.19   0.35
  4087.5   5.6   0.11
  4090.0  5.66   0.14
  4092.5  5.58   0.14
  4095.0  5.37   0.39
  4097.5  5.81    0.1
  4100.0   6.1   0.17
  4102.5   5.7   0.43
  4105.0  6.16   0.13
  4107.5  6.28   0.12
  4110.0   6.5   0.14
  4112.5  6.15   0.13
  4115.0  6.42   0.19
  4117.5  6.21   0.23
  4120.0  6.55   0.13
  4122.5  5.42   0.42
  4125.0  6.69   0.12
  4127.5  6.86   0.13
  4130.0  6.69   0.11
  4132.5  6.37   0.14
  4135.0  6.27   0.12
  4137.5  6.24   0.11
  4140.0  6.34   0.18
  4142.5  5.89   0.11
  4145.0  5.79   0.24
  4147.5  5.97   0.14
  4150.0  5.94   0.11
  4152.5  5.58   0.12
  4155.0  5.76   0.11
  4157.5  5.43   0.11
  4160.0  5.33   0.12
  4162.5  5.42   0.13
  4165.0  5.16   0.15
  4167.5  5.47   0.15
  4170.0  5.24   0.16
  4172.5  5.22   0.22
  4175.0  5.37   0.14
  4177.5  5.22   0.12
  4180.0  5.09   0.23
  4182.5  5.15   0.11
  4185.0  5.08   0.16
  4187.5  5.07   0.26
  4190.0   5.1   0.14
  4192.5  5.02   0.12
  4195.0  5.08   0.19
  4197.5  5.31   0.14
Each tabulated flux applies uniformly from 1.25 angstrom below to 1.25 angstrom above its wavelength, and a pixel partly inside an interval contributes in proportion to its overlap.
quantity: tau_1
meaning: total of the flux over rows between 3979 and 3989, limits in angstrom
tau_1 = 18.7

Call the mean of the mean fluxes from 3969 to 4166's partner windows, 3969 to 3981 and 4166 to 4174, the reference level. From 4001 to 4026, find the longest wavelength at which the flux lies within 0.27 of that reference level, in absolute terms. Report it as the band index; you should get 4025.0 angstrom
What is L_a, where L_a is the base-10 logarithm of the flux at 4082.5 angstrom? 0.72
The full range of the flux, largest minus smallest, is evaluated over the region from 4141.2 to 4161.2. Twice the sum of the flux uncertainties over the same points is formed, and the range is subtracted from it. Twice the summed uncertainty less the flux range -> 1.5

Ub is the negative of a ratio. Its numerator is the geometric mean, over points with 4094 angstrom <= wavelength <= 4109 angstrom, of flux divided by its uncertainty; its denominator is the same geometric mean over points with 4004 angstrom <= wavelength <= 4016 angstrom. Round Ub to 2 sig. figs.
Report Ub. -1.3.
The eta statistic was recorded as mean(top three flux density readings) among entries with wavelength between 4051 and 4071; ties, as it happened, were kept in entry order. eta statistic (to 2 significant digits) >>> 5.2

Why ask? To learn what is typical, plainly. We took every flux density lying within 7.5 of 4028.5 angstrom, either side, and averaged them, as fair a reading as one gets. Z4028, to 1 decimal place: 4.9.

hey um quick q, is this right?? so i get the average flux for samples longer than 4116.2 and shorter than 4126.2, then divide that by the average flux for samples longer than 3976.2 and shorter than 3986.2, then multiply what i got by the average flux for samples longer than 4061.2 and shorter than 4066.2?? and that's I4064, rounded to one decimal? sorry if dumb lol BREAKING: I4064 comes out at 6.9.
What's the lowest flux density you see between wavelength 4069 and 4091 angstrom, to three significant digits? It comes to 4.97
